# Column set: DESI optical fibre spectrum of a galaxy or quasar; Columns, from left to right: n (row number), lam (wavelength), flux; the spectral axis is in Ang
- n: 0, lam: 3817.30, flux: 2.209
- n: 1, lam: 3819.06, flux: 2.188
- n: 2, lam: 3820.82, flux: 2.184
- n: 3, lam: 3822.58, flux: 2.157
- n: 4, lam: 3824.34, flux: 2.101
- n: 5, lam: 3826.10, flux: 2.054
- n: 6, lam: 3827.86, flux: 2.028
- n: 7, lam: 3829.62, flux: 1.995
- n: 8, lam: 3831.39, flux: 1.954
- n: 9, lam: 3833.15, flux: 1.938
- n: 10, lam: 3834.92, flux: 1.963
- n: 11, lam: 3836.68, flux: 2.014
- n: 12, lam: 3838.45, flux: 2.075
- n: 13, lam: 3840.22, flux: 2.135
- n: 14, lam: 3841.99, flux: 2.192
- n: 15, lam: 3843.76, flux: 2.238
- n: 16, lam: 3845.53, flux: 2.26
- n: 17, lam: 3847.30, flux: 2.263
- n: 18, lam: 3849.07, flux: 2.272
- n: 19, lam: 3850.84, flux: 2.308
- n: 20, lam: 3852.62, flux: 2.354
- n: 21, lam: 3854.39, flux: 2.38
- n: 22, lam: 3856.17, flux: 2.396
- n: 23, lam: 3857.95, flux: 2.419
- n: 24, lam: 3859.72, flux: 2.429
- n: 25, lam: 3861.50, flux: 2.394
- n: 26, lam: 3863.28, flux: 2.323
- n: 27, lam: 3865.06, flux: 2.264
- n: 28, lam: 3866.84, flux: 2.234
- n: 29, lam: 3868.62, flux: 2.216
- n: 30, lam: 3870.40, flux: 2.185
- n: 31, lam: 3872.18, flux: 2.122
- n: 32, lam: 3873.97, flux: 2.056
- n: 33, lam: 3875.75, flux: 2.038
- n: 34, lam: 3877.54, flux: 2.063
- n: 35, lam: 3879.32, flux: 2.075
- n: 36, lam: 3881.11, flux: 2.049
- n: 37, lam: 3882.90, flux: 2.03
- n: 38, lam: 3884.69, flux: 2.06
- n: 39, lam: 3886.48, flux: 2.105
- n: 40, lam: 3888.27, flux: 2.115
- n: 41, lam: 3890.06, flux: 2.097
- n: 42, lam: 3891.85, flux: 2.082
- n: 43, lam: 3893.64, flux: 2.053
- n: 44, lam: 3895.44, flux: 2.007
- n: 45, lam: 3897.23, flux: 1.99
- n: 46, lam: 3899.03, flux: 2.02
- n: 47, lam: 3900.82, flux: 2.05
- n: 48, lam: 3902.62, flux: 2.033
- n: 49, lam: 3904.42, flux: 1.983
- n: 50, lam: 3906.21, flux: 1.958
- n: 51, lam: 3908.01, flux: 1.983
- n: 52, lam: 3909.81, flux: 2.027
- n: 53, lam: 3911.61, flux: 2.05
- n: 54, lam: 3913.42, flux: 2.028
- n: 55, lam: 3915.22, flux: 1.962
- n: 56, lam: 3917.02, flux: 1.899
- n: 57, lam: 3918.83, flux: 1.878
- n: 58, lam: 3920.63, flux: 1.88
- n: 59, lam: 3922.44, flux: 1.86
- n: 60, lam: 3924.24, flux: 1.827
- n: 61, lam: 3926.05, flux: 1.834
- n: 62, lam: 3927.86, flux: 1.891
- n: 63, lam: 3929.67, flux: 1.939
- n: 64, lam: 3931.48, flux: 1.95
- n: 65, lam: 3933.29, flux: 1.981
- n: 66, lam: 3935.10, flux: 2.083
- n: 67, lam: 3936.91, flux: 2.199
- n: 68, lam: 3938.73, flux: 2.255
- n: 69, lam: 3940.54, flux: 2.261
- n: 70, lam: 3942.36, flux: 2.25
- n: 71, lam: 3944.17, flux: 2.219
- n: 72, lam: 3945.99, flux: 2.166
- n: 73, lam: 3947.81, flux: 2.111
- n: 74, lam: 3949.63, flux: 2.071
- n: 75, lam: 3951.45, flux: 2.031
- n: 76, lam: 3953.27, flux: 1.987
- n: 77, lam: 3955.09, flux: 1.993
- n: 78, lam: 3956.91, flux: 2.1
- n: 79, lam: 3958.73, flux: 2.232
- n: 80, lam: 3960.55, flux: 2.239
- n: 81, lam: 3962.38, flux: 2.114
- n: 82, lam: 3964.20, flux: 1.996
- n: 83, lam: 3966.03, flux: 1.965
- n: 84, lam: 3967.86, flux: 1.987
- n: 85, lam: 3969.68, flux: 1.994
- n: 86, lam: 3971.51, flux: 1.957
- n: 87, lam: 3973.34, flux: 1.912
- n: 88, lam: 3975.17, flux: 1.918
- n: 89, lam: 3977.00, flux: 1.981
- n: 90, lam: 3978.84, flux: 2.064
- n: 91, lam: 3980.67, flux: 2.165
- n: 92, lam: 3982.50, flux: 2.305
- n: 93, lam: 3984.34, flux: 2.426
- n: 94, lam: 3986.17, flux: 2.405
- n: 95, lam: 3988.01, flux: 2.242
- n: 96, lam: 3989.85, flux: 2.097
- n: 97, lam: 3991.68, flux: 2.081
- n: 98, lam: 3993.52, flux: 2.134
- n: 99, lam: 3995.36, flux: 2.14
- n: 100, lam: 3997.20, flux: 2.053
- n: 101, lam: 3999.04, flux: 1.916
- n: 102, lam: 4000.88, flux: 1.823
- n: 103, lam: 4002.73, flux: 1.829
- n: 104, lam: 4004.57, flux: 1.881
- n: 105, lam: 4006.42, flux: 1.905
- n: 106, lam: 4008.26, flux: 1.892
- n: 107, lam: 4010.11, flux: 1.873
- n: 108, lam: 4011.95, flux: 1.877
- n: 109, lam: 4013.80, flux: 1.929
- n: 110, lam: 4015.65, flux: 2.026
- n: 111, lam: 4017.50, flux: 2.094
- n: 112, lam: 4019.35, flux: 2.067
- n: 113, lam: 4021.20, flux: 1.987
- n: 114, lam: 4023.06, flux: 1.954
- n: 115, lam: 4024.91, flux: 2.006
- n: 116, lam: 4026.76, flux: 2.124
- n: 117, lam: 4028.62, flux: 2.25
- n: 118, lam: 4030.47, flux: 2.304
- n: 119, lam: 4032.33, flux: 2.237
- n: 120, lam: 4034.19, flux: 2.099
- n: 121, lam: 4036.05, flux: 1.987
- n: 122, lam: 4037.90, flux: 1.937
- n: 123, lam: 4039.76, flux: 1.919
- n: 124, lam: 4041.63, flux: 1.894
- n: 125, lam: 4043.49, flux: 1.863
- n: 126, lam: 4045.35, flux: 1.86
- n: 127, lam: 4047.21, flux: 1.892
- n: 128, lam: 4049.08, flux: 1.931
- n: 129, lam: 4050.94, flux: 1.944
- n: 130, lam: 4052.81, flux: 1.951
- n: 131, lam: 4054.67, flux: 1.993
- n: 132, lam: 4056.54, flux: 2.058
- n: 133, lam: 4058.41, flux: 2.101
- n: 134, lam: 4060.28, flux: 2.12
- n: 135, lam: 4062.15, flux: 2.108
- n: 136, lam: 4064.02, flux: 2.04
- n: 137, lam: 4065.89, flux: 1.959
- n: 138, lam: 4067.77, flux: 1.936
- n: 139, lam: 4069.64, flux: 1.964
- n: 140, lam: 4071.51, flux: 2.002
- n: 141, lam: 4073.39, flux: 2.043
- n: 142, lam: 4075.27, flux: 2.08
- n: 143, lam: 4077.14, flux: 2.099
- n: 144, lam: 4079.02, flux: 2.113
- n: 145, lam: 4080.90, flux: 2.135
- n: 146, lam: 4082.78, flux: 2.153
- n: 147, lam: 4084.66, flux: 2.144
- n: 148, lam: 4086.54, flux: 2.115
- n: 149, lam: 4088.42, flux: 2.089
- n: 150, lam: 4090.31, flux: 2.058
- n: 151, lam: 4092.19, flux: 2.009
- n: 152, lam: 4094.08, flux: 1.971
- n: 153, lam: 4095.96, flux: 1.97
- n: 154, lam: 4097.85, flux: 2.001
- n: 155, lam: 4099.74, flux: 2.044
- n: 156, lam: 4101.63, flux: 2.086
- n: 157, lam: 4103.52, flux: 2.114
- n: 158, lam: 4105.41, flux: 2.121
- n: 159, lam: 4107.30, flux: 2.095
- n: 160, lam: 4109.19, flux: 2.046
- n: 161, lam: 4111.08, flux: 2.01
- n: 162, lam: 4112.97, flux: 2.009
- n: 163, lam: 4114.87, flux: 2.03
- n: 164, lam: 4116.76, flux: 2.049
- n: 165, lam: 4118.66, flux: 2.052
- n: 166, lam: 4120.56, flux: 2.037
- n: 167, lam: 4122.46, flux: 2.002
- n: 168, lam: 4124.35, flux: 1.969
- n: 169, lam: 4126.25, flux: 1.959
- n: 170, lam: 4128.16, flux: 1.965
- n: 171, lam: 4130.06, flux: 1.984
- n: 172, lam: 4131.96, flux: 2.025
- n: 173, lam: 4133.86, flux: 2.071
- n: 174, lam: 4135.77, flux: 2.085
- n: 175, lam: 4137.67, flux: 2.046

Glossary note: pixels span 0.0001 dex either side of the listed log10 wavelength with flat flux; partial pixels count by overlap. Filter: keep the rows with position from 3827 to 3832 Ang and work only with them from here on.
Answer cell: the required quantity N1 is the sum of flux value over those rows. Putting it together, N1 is 5.98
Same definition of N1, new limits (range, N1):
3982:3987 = 7.14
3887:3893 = 6.29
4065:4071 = 5.86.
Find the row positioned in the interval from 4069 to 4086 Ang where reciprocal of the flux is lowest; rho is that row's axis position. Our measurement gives 4082.78 Ang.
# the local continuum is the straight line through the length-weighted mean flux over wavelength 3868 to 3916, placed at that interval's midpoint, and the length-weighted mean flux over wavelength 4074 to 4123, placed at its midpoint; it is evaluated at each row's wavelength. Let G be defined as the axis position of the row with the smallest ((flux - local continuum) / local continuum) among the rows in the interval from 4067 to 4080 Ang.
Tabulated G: 4067.77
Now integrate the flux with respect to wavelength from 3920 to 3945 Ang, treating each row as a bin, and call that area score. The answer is 50.8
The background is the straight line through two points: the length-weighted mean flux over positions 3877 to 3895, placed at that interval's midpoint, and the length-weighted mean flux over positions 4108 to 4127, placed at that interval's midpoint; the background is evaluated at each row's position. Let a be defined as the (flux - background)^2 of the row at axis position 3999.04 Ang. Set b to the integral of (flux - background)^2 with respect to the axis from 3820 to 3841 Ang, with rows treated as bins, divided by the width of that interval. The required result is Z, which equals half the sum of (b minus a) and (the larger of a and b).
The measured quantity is 0.0036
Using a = 0.02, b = 0.007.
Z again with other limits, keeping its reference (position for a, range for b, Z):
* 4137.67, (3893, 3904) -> 0.0021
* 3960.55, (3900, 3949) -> 0.0097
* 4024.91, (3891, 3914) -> 0.0028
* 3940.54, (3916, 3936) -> 0.0139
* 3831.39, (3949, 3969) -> 0.0044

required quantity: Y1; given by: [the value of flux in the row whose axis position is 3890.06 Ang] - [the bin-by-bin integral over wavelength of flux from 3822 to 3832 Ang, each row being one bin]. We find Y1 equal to -18.4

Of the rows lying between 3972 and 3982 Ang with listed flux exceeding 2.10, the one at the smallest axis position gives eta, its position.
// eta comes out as 3980.67 Ang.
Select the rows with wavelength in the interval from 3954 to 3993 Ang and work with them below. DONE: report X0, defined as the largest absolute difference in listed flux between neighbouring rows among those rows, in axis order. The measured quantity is 0.16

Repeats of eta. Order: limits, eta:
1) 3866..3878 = 3866.84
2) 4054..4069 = 4058.41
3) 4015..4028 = 4026.76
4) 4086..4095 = 4086.54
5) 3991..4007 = 3993.52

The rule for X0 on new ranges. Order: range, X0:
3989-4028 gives 0.14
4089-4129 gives 0.05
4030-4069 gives 0.14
